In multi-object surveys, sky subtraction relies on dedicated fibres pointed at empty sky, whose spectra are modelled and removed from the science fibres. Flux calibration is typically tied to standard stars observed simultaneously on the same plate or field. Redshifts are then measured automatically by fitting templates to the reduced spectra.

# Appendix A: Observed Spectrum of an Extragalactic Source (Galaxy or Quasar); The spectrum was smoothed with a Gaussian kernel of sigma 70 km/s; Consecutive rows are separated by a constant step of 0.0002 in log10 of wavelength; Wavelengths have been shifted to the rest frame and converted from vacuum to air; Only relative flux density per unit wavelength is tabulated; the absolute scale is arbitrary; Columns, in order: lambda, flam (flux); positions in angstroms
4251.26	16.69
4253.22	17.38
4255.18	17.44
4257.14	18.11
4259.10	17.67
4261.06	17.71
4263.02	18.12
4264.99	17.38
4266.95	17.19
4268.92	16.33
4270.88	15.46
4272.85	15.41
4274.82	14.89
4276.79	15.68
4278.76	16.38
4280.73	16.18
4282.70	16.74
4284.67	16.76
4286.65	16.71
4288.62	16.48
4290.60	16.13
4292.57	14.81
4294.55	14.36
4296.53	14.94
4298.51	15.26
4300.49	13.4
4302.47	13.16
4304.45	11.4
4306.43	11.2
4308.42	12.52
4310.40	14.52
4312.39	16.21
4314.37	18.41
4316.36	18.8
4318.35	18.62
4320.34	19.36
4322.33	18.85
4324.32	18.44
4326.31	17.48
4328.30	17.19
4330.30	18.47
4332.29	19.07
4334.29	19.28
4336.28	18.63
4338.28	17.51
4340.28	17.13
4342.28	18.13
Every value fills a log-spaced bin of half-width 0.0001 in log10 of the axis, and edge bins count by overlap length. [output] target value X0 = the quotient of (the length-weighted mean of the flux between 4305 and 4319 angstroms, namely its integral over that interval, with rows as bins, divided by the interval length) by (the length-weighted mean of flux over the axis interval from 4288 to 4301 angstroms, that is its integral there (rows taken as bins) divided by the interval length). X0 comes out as 1.03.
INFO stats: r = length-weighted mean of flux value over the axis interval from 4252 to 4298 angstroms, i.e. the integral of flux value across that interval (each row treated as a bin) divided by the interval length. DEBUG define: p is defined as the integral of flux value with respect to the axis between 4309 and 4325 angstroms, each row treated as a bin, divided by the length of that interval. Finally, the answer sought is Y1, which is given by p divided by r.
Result 1.08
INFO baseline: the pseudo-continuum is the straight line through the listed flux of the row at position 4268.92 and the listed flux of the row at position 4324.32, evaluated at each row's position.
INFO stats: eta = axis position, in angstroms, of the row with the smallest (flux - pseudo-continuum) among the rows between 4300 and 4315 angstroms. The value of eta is 4306.43 angstroms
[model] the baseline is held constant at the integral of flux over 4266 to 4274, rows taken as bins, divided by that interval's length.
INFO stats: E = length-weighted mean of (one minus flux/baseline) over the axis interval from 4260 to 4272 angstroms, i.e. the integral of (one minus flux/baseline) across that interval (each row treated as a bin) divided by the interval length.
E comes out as -0.06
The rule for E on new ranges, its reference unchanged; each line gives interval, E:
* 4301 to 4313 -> 0.19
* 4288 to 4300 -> 0.05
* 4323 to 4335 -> -0.14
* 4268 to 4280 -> 0.02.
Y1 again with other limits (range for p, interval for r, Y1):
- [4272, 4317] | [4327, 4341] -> 0.84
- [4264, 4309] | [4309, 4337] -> 0.84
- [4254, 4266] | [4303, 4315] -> 1.28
